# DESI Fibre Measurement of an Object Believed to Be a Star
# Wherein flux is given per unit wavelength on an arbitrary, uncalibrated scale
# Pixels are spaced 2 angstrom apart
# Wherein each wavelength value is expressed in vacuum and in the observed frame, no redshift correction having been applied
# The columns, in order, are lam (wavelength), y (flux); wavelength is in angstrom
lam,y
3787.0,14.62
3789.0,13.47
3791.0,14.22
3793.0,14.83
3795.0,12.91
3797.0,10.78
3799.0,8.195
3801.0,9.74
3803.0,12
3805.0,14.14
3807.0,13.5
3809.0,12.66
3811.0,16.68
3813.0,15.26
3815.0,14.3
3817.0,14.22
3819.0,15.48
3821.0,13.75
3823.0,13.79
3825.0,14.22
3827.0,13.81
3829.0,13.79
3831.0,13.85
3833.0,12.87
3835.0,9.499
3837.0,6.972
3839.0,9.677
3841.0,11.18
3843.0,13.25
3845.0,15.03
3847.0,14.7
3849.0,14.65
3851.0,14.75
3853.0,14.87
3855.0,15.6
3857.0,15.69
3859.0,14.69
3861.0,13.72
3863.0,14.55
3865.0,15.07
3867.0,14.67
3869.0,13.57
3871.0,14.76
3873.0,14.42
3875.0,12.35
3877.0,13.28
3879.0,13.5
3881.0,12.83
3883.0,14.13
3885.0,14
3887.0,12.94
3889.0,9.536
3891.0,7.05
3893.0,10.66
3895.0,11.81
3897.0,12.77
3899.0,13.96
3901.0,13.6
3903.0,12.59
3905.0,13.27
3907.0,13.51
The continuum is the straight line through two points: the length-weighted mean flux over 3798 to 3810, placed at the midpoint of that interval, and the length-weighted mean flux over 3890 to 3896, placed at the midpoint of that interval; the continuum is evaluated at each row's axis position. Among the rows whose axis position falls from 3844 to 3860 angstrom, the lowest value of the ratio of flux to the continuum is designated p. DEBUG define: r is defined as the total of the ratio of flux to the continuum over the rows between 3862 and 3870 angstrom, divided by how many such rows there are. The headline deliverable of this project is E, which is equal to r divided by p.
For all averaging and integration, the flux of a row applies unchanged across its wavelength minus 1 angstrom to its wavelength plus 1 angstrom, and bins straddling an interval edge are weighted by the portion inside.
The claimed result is 1.02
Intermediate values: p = 1.36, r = 1.39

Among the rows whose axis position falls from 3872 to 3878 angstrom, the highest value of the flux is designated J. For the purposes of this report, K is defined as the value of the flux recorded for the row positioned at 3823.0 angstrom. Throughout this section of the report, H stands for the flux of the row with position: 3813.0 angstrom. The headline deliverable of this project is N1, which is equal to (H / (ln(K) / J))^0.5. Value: 9.2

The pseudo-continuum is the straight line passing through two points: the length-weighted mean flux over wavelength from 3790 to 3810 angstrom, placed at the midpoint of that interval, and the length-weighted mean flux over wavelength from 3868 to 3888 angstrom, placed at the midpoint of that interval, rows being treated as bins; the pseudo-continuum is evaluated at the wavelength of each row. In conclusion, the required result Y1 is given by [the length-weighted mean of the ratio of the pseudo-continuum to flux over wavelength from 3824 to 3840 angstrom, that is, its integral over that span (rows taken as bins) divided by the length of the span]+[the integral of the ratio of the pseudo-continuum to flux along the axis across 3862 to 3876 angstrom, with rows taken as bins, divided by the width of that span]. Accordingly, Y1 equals 2.10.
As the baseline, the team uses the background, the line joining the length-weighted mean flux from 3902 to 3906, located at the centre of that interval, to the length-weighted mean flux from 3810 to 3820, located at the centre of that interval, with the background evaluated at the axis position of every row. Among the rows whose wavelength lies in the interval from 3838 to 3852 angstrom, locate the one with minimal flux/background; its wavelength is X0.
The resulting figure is 3839.0 angstrom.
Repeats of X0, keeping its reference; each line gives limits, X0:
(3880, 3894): 3891.0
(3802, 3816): 3803.0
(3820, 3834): 3833.0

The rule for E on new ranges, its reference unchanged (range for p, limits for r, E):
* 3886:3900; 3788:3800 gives 1.46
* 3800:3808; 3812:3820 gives 1.56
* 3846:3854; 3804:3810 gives 0.85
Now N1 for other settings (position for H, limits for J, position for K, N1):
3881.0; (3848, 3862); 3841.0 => 9.1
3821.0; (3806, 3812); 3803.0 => 9.6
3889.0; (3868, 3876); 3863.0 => 7.3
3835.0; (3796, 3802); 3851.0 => 6.2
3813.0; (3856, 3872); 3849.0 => 9.4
